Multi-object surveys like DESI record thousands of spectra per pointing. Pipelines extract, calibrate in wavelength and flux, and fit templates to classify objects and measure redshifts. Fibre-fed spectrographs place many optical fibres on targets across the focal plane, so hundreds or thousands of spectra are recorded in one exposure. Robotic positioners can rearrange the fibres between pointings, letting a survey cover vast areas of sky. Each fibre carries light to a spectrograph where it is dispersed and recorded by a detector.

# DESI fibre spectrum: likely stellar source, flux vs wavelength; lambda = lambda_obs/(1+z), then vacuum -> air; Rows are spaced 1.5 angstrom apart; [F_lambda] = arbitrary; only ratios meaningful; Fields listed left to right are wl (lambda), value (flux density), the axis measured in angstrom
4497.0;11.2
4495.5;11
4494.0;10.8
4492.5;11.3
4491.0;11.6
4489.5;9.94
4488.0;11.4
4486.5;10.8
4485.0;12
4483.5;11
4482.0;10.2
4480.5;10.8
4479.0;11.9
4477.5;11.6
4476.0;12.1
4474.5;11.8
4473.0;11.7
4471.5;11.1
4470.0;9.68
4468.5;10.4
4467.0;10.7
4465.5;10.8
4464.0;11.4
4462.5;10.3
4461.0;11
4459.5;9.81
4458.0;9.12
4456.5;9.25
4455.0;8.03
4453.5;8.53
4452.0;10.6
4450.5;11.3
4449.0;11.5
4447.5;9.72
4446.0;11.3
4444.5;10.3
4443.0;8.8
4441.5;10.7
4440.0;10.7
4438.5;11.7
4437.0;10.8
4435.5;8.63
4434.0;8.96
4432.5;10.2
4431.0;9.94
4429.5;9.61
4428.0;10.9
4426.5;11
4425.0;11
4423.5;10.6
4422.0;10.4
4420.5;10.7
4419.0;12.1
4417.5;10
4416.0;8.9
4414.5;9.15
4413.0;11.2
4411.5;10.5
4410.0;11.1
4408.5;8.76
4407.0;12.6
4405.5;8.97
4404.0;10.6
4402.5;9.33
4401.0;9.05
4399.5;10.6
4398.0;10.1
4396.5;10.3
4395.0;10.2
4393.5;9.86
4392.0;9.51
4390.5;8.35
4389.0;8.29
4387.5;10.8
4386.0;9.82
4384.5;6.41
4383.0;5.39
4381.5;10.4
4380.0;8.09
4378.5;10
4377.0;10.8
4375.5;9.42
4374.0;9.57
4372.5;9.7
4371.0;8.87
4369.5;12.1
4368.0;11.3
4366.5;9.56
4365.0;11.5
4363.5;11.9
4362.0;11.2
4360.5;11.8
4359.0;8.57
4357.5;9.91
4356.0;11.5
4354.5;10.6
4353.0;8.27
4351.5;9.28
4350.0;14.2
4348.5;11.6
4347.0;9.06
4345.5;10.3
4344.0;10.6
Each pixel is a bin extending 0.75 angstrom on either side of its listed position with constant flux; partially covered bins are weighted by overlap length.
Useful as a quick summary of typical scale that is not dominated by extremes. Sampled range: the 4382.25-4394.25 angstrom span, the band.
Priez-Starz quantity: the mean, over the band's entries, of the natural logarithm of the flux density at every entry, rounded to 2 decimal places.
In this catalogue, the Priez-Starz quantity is 2.12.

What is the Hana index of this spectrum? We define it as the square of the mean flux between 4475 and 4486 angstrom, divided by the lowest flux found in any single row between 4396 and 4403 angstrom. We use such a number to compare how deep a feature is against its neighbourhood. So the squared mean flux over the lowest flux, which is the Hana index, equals 14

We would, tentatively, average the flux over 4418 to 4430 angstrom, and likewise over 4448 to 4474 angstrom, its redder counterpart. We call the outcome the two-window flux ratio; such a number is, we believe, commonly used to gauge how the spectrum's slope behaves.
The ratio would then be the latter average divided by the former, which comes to 0.96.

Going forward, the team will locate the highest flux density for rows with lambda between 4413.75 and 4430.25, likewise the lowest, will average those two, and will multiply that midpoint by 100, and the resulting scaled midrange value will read 1050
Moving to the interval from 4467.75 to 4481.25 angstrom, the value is 1089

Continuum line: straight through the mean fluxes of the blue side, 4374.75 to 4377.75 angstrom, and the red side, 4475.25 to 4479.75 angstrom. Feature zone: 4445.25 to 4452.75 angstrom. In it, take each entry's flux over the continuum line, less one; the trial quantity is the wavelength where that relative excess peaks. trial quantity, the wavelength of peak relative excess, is 4449.0 angstrom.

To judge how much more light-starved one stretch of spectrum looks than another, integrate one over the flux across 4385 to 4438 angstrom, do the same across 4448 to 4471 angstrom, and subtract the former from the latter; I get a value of -3.0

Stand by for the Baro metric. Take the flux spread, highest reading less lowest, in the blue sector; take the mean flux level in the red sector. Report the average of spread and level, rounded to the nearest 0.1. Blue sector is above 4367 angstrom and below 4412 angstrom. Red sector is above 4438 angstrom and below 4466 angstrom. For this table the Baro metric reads 8.7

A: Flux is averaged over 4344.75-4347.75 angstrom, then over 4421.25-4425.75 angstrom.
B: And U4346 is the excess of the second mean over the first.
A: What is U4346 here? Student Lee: 1.0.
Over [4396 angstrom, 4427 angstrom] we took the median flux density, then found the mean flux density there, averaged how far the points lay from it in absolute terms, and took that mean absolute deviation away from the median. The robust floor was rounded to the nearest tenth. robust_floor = 9.7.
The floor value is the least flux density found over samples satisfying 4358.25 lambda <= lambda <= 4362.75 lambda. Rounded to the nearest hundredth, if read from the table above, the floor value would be 8.57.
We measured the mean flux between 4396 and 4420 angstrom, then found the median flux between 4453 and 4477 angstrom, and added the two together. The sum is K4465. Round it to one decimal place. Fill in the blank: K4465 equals 20.8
